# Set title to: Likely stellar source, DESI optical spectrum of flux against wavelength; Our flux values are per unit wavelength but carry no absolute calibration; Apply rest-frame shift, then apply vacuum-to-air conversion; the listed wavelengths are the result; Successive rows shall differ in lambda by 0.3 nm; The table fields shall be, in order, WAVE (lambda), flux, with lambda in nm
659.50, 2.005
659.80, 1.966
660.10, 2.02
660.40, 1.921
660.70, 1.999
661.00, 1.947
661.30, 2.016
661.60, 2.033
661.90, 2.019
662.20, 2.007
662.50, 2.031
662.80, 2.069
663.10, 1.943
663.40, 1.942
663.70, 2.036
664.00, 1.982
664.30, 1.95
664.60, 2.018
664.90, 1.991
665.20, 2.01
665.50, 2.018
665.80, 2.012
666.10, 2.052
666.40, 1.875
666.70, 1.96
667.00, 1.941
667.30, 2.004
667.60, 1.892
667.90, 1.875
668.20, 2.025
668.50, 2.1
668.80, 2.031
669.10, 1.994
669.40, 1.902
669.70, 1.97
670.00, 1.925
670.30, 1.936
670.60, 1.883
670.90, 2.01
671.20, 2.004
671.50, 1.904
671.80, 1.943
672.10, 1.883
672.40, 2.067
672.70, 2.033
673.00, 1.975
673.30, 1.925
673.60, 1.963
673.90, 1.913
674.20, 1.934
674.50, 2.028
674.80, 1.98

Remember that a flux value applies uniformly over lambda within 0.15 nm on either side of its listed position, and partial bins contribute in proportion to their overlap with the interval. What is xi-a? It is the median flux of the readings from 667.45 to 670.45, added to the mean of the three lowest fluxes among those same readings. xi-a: 3.84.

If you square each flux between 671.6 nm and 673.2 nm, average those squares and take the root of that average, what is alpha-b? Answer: 1.98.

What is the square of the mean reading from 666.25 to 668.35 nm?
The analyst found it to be 3.76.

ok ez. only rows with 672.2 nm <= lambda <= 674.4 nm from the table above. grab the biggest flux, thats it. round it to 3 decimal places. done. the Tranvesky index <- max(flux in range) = 2.067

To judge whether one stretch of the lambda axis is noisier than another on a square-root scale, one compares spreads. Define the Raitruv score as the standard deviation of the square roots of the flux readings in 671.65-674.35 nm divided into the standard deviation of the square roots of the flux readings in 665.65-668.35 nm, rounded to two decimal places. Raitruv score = 1.17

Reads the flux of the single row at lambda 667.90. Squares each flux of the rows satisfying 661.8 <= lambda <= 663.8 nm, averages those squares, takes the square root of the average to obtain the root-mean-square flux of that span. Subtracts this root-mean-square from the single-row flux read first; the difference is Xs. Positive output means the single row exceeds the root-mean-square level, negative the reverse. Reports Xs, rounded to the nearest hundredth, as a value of -0.13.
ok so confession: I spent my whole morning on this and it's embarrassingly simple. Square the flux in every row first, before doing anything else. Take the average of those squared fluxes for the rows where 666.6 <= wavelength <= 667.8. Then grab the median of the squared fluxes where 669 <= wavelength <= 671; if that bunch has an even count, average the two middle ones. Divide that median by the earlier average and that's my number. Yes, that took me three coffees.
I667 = 0.99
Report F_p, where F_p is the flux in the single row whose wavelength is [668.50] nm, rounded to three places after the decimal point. 2.100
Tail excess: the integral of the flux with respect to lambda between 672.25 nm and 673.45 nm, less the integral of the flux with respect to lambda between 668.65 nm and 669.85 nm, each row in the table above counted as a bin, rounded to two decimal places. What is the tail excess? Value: 0.03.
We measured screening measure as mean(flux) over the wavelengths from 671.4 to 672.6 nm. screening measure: 1.95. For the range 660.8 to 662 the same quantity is 2.00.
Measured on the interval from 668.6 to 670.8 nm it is 1.95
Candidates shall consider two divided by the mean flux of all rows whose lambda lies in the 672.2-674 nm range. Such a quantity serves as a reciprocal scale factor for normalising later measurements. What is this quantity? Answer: 1.01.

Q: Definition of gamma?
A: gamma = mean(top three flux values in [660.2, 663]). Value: 2.04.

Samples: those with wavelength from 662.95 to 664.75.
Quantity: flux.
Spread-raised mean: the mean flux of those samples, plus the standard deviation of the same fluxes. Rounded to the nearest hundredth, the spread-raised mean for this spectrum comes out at 2.02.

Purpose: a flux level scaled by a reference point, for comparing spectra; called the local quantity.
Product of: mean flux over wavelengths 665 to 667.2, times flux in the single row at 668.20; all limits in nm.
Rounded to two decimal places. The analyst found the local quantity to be 4.01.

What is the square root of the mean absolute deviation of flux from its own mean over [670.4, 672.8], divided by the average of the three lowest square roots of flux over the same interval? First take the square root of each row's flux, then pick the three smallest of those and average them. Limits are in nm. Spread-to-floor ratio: 0.182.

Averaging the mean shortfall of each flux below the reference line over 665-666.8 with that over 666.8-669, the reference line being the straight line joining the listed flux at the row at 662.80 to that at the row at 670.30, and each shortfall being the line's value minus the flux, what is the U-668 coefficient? 0.011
